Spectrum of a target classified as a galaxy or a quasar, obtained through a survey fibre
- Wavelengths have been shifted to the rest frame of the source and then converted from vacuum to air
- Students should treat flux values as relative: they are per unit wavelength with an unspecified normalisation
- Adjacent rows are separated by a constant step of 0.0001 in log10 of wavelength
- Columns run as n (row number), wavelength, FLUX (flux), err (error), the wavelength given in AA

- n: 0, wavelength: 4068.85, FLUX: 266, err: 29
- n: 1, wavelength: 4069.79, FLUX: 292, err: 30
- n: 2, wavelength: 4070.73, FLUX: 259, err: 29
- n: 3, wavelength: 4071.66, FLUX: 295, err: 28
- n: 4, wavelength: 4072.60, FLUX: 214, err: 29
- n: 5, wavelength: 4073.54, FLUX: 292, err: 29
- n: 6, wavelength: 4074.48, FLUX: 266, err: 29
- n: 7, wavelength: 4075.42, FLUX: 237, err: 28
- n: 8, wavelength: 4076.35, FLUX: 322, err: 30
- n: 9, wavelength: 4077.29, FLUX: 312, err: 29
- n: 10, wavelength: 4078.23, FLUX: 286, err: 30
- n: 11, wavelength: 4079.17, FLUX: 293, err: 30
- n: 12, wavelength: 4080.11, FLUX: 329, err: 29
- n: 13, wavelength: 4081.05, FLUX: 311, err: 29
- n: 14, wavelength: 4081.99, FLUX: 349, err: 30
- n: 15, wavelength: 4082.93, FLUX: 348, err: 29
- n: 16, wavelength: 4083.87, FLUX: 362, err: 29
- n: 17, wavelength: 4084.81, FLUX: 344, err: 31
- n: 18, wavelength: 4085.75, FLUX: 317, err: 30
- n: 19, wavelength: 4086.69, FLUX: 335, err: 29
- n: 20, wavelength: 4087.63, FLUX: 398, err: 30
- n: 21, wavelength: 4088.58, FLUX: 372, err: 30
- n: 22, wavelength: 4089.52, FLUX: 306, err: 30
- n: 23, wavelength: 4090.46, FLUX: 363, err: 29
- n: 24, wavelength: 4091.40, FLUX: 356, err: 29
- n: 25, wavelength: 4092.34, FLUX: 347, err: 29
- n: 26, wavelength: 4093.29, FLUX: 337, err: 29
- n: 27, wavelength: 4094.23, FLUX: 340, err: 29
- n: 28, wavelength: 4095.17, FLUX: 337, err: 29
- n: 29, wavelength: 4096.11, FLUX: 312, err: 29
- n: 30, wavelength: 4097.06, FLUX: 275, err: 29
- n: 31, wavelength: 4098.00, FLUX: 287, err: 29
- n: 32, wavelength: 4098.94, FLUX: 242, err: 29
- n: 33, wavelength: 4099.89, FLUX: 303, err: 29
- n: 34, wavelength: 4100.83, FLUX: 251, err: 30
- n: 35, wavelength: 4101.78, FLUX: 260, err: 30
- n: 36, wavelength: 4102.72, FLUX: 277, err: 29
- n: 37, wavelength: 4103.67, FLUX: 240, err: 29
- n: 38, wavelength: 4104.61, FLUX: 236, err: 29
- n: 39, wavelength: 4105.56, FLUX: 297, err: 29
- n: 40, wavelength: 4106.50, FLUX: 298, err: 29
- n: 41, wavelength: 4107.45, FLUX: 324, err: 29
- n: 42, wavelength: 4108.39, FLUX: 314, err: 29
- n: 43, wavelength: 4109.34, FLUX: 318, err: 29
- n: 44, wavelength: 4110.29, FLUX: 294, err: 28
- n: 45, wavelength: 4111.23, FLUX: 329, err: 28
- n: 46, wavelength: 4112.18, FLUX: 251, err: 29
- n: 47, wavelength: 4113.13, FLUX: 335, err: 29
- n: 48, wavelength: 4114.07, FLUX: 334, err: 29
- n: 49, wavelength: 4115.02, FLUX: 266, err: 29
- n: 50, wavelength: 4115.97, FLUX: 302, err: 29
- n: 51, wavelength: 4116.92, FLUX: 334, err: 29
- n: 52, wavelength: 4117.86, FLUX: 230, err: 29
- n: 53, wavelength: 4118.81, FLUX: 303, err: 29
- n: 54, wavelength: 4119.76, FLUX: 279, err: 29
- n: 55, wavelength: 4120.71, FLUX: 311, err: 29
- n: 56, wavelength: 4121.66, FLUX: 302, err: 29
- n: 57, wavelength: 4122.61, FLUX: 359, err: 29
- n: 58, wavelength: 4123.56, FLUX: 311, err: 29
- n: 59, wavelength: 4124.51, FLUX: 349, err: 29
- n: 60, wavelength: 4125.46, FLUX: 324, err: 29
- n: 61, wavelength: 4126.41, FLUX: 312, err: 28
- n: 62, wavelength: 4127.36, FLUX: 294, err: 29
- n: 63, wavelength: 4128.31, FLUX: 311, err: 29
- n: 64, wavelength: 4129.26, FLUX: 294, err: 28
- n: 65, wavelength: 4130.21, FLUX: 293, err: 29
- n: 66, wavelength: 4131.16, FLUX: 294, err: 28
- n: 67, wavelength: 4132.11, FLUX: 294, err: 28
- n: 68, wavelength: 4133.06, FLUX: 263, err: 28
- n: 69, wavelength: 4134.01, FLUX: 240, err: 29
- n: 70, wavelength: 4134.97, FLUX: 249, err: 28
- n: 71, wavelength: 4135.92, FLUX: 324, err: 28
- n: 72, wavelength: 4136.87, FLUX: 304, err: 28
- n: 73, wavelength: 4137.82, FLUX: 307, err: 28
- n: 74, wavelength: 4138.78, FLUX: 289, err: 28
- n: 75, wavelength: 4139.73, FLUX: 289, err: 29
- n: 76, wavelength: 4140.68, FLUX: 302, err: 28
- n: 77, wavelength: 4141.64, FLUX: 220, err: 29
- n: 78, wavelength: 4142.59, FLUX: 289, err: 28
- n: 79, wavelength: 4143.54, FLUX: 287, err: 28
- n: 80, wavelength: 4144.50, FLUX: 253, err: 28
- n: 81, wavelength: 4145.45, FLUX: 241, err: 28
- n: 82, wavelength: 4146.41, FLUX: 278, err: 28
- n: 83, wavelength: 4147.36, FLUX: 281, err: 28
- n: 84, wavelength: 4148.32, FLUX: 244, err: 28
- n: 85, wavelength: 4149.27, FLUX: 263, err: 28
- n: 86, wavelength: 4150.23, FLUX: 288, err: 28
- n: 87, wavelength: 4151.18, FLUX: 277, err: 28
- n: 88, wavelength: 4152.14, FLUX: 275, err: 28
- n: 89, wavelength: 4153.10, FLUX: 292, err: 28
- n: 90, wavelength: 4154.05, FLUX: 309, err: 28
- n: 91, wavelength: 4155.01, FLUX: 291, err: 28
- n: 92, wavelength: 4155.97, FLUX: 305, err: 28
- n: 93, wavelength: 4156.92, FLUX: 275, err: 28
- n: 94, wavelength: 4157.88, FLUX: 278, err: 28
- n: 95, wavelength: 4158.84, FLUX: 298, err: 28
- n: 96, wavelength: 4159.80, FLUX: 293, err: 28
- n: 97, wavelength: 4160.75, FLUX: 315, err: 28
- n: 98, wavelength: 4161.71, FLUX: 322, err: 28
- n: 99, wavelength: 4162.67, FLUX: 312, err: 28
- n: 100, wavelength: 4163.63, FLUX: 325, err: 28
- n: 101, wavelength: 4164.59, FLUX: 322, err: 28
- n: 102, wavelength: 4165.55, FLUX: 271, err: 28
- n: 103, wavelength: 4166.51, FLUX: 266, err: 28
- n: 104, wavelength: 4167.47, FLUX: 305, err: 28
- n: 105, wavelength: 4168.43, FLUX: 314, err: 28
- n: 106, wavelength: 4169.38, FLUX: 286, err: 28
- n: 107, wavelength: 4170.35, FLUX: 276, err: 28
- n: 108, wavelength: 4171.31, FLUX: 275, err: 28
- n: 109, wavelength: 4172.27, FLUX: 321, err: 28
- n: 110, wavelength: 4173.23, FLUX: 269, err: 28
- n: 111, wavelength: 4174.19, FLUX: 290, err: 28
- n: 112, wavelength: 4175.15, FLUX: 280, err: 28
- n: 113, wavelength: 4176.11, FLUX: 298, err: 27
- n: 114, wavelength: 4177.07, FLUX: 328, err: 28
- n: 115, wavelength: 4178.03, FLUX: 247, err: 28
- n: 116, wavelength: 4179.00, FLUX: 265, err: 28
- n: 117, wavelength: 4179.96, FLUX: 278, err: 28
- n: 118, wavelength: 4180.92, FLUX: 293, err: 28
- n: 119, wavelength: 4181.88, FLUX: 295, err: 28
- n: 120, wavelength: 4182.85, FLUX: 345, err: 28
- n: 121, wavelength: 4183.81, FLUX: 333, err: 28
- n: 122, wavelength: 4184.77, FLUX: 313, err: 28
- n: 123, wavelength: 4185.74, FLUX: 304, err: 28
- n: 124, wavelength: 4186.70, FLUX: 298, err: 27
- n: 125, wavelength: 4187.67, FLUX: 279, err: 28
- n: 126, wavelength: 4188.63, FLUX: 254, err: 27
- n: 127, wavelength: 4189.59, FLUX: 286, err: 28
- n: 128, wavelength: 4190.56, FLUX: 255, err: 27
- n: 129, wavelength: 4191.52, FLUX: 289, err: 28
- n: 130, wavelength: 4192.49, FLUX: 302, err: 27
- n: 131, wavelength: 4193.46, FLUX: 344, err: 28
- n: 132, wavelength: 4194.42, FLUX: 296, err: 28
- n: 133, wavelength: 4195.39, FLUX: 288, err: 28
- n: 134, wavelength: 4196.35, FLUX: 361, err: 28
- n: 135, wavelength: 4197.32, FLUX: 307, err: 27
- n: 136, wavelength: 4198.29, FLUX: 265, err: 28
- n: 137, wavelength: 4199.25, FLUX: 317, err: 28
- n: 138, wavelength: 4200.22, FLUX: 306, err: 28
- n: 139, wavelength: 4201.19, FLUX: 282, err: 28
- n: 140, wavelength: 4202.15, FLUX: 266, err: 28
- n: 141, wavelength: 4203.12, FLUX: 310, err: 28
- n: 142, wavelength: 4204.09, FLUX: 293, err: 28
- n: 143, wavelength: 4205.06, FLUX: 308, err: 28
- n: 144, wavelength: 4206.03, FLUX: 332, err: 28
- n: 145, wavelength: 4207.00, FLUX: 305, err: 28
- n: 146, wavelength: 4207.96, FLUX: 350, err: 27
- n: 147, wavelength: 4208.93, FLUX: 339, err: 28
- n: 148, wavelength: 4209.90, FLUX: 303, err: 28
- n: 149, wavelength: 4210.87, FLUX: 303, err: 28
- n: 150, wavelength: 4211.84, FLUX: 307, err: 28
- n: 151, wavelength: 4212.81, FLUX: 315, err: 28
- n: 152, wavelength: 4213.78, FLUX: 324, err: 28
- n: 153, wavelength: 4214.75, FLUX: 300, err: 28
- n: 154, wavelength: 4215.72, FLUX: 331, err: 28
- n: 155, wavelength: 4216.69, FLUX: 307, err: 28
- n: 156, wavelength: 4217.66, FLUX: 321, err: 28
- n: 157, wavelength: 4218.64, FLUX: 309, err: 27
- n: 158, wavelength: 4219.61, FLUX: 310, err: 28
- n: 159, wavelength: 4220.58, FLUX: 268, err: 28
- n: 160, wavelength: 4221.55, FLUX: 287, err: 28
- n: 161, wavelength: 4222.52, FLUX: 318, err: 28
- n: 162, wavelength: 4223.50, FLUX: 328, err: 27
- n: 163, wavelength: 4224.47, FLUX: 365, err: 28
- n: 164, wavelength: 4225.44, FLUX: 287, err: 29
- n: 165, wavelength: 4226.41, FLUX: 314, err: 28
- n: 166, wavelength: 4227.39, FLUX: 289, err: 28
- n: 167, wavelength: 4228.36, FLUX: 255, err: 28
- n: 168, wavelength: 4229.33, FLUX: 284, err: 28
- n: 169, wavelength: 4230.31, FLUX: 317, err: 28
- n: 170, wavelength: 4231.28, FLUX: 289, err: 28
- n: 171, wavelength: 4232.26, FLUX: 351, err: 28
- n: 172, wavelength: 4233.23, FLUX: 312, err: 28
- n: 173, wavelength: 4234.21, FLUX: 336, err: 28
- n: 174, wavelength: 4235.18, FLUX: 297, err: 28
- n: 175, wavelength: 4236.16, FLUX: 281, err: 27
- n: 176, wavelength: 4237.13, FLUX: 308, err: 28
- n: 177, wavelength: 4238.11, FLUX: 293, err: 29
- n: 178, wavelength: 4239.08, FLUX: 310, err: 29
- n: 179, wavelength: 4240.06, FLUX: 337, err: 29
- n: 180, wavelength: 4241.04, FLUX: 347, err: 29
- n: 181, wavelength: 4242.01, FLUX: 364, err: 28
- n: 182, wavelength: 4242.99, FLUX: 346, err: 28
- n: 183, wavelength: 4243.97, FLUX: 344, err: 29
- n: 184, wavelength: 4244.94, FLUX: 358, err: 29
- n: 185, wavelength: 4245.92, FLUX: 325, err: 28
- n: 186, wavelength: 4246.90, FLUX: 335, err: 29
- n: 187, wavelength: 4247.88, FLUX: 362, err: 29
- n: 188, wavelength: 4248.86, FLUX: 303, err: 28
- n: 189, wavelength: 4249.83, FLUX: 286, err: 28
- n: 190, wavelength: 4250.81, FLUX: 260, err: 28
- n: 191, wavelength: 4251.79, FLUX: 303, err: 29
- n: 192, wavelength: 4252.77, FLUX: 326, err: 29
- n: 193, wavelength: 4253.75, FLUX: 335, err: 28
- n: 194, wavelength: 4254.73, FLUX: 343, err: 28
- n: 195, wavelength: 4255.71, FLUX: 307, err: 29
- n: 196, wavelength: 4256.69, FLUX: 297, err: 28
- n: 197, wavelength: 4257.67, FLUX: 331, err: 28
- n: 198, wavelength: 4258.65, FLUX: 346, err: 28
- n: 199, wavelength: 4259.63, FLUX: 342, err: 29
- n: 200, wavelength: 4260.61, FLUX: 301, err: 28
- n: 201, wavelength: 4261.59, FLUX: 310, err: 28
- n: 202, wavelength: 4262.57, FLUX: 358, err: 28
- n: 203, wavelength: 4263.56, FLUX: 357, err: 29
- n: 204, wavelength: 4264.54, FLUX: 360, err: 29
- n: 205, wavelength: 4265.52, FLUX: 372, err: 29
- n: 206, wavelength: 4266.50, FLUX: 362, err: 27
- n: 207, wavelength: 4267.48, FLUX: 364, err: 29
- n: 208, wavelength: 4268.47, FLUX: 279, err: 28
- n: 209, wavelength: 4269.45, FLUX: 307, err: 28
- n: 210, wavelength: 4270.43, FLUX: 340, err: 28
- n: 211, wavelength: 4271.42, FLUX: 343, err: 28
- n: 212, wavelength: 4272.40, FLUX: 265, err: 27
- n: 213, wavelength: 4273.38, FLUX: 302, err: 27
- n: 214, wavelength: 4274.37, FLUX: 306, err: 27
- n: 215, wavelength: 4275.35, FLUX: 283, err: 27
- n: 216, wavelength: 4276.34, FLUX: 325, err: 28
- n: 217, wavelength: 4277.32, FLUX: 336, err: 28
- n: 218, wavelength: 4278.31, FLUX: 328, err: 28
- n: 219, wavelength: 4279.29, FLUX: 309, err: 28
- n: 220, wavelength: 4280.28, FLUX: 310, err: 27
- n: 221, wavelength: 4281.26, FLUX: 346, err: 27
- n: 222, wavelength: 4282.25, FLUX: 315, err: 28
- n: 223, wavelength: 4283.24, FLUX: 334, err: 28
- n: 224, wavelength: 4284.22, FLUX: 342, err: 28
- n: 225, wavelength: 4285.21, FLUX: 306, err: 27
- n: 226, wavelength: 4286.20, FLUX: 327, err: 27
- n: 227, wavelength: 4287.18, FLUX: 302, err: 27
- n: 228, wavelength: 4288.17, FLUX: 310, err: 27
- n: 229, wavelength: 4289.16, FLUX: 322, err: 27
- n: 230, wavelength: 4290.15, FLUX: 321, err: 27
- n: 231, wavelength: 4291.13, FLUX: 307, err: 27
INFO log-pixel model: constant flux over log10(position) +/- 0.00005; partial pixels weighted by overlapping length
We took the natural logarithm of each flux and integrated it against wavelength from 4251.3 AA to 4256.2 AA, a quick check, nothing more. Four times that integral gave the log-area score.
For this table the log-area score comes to 113.1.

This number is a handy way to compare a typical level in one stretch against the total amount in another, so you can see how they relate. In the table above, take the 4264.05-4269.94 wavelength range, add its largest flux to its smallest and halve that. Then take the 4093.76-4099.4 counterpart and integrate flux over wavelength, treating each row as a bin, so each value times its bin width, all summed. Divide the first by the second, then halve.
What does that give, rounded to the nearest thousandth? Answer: 0.096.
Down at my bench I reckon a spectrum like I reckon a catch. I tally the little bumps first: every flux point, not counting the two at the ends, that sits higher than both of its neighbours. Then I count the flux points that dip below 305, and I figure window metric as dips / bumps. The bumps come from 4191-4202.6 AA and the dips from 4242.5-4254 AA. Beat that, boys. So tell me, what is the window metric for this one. 1.3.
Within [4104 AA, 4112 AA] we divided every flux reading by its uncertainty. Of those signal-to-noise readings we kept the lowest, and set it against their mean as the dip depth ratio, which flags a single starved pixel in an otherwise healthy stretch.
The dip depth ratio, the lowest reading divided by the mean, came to 0.78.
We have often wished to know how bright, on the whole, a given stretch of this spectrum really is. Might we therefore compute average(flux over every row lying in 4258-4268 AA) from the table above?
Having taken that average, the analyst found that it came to 347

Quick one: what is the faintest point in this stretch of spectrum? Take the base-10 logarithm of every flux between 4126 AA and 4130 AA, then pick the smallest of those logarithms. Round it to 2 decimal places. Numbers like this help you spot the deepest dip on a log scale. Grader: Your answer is 2.47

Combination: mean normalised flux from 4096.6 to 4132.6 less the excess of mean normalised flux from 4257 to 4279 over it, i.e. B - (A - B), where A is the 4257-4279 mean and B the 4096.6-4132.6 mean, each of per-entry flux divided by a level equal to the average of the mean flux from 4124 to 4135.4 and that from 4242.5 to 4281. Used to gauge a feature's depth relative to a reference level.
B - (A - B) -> 0.85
